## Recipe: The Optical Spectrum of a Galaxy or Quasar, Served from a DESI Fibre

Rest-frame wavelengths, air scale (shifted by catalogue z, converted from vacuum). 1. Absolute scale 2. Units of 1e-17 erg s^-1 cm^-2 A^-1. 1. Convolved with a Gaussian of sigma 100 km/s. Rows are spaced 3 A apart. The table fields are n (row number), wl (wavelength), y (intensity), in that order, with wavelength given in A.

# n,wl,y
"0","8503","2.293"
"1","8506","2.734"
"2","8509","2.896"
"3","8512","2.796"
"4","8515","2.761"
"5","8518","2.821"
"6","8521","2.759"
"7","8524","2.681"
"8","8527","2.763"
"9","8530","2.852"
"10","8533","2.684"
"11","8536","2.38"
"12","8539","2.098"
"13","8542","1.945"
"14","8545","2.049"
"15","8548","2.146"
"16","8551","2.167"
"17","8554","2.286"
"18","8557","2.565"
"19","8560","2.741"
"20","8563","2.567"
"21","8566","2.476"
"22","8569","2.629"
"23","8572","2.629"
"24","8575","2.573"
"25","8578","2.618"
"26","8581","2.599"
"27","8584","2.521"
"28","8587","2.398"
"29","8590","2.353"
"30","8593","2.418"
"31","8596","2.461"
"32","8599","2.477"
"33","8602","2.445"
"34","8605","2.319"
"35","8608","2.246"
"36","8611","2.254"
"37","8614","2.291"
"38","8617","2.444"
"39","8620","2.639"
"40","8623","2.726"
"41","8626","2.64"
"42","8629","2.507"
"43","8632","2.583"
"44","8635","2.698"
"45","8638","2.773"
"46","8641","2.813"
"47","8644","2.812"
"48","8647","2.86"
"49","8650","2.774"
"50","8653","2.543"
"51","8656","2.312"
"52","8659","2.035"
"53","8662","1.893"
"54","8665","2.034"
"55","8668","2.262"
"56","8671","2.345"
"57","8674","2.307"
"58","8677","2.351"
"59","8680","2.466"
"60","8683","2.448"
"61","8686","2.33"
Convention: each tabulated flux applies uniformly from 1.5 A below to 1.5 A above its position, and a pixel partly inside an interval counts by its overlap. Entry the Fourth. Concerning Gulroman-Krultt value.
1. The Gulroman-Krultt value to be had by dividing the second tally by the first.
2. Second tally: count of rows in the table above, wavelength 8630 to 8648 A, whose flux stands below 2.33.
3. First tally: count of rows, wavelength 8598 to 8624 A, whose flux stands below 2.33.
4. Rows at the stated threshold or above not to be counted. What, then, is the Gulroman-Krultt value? 0.0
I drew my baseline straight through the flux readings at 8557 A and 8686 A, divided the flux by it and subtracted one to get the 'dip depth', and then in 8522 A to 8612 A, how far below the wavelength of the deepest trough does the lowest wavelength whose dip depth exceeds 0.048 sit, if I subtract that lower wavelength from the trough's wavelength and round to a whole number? 15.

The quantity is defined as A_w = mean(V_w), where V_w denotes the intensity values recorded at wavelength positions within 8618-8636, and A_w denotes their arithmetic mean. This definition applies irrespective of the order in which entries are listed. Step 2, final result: 2.63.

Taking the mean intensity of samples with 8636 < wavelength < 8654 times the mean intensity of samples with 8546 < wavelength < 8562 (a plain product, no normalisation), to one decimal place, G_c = 6.6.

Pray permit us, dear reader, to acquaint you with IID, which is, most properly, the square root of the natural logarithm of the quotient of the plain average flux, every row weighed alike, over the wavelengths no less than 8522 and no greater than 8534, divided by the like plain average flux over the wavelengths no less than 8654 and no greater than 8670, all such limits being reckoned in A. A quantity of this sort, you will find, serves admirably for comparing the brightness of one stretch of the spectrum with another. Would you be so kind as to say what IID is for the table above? 0.51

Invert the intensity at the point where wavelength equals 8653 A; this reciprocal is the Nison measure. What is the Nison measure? 0.39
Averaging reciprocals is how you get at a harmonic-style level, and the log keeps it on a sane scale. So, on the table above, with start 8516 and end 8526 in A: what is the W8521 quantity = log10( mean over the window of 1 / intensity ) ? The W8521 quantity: -0.440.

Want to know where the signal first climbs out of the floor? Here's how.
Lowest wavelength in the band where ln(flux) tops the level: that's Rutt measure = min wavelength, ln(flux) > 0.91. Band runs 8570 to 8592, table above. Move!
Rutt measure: 8572 A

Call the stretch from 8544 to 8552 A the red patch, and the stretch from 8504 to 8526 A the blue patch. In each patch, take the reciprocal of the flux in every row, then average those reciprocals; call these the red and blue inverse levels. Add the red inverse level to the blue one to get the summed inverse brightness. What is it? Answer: 0.83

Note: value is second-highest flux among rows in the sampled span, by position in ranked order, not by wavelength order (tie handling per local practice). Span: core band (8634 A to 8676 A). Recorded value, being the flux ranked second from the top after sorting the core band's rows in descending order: 2.813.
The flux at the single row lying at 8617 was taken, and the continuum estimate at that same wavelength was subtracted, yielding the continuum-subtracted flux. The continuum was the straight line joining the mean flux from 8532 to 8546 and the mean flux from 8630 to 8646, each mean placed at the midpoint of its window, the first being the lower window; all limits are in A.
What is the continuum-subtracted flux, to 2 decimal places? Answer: -0.18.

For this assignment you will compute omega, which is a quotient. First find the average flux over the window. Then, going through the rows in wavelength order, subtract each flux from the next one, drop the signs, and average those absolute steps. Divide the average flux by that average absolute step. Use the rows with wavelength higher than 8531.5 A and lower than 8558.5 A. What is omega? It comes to 13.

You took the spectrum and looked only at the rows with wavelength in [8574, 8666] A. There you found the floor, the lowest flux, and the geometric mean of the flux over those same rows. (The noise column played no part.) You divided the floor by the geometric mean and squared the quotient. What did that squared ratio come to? 0.59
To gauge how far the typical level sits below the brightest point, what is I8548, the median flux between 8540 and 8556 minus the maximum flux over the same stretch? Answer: -0.14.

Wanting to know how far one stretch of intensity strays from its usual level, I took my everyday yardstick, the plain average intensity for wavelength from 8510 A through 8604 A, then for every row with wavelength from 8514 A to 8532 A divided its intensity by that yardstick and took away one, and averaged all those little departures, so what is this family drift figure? 0.11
